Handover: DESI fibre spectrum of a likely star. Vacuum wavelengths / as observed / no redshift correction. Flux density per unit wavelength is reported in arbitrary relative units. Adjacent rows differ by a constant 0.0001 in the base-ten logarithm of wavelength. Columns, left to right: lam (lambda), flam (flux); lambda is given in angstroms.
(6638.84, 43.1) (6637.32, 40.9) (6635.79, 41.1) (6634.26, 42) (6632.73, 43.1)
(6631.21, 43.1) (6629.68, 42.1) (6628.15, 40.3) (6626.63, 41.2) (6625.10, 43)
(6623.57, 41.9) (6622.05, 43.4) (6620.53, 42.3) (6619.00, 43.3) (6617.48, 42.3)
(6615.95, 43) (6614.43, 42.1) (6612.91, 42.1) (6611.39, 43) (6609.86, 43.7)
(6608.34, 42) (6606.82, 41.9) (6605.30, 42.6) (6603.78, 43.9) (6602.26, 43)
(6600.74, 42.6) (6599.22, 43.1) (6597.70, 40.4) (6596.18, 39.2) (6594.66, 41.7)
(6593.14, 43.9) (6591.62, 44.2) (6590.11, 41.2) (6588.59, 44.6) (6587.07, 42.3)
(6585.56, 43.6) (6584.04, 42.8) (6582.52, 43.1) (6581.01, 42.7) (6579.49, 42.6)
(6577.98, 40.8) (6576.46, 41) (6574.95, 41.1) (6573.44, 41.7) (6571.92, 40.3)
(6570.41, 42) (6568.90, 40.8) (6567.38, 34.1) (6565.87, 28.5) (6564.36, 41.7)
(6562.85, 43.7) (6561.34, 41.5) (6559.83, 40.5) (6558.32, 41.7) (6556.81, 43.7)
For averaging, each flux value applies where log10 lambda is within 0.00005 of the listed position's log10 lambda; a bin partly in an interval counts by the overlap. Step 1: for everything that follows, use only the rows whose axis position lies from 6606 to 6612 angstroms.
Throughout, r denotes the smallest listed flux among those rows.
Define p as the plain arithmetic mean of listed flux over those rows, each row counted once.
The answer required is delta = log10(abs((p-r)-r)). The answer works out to 1.614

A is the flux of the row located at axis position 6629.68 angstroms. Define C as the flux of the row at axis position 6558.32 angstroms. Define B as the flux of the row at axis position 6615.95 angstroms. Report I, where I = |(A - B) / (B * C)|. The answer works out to 0.0005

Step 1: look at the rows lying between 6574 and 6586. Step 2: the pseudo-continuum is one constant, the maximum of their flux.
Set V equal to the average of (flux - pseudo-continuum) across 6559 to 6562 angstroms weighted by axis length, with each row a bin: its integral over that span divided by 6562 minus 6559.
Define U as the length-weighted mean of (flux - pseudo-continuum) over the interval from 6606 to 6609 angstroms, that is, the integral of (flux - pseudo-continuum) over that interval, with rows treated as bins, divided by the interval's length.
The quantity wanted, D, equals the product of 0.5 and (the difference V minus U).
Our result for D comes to -0.5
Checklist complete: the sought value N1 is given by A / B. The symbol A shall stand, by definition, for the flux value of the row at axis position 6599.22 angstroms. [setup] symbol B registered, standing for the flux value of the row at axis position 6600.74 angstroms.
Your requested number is 1.01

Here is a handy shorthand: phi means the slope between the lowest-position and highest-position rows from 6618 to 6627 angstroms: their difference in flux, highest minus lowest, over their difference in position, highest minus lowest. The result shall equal -0.28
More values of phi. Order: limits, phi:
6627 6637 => 0.10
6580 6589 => 0.25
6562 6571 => -0.22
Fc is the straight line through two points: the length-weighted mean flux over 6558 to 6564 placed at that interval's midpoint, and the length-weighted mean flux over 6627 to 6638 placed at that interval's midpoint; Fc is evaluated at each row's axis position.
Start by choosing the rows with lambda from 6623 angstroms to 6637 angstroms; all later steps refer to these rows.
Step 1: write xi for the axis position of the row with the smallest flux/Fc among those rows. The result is 6628.15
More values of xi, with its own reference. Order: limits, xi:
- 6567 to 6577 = 6567.38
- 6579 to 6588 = 6587.07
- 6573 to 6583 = 6577.98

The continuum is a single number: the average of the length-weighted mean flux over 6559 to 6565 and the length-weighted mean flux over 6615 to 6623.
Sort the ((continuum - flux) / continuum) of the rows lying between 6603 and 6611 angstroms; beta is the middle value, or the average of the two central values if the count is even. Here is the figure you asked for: -0.006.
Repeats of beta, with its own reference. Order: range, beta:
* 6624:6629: 0.027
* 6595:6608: -0.006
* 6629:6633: -0.018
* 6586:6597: 0.001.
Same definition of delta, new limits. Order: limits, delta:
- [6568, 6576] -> 1.596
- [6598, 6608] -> 1.612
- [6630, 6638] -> 1.599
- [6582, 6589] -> 1.616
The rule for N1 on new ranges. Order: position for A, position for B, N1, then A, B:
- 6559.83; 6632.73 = 0.94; 40.5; 43.1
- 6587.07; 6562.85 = 0.97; 42.3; 43.7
